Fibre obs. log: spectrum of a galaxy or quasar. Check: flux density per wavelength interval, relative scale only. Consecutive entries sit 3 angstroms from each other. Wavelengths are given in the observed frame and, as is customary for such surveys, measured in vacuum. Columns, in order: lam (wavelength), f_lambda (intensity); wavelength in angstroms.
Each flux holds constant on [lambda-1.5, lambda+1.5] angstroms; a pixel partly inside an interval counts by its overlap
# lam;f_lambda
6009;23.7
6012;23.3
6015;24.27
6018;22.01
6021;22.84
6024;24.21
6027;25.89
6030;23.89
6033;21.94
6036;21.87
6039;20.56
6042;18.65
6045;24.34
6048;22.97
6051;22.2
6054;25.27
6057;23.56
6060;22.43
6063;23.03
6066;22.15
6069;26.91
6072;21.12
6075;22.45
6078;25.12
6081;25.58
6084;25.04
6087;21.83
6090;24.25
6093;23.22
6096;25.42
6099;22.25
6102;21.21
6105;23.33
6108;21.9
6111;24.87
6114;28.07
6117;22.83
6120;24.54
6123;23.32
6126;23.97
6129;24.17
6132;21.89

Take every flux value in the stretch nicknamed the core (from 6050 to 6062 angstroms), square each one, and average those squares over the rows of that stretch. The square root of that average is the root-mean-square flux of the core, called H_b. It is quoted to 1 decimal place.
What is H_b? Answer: 23.4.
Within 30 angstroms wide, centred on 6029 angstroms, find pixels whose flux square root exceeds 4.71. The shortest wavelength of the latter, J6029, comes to 6015 angstroms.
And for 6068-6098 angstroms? 6069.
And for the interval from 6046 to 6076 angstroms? 6048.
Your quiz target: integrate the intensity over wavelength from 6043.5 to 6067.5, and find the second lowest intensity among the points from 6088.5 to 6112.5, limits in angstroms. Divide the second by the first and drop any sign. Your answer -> 0.0393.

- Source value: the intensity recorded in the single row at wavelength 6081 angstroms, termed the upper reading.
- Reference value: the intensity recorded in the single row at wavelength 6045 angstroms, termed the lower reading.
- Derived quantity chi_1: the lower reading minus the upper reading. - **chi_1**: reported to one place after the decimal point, -1.2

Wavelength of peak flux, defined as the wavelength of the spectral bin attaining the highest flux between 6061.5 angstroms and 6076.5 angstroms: 6069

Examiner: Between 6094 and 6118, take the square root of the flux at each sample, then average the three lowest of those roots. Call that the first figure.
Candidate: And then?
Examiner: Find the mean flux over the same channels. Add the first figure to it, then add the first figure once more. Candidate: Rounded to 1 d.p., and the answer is 33.1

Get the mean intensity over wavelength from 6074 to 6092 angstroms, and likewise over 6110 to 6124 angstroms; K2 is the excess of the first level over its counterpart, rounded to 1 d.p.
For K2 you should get -0.7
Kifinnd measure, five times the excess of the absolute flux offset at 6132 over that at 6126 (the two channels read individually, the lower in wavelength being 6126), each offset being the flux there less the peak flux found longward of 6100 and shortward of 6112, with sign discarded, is 10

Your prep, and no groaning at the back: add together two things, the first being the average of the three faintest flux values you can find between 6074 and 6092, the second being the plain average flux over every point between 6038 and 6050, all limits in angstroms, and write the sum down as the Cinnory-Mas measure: 44.5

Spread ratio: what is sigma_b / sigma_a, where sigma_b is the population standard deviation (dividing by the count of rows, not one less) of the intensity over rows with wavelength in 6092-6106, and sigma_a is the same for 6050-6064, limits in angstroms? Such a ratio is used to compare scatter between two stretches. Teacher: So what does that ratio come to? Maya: 1.3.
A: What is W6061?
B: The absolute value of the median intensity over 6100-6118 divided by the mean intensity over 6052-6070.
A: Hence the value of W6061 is 0.97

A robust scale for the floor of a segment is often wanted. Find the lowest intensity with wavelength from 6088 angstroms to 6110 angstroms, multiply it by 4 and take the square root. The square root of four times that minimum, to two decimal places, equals 9.21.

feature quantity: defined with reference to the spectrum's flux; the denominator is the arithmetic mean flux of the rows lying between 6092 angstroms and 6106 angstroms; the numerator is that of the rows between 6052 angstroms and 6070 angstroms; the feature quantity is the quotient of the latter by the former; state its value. 1.03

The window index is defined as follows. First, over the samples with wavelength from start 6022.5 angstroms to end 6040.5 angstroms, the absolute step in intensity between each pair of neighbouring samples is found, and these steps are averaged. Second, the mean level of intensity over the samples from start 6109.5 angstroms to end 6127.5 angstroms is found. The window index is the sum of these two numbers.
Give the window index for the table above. 26.0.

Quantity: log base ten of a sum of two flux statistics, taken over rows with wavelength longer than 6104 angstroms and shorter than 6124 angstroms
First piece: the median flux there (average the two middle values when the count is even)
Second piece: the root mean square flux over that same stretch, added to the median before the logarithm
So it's 1.68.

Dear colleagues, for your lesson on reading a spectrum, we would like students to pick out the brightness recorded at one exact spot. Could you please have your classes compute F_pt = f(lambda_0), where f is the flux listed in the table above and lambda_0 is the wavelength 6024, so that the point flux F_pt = 24.21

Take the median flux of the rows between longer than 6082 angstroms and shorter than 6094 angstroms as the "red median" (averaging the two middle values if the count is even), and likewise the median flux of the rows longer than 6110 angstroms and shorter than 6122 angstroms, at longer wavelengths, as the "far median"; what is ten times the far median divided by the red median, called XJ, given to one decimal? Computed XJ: 10.4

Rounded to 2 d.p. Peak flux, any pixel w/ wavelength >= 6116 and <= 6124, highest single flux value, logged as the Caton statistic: 24.54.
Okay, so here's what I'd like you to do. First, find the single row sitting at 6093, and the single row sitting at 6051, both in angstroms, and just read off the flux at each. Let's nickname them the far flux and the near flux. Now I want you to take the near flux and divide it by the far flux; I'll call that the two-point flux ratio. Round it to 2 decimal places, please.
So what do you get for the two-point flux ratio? 0.96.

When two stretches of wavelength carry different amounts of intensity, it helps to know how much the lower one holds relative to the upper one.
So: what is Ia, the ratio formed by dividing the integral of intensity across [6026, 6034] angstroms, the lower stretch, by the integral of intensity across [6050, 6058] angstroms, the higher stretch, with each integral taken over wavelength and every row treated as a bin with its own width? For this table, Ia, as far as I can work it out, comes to 1.01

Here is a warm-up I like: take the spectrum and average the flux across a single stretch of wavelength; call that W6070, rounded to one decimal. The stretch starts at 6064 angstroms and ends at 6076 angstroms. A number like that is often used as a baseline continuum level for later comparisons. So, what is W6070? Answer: 23.2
